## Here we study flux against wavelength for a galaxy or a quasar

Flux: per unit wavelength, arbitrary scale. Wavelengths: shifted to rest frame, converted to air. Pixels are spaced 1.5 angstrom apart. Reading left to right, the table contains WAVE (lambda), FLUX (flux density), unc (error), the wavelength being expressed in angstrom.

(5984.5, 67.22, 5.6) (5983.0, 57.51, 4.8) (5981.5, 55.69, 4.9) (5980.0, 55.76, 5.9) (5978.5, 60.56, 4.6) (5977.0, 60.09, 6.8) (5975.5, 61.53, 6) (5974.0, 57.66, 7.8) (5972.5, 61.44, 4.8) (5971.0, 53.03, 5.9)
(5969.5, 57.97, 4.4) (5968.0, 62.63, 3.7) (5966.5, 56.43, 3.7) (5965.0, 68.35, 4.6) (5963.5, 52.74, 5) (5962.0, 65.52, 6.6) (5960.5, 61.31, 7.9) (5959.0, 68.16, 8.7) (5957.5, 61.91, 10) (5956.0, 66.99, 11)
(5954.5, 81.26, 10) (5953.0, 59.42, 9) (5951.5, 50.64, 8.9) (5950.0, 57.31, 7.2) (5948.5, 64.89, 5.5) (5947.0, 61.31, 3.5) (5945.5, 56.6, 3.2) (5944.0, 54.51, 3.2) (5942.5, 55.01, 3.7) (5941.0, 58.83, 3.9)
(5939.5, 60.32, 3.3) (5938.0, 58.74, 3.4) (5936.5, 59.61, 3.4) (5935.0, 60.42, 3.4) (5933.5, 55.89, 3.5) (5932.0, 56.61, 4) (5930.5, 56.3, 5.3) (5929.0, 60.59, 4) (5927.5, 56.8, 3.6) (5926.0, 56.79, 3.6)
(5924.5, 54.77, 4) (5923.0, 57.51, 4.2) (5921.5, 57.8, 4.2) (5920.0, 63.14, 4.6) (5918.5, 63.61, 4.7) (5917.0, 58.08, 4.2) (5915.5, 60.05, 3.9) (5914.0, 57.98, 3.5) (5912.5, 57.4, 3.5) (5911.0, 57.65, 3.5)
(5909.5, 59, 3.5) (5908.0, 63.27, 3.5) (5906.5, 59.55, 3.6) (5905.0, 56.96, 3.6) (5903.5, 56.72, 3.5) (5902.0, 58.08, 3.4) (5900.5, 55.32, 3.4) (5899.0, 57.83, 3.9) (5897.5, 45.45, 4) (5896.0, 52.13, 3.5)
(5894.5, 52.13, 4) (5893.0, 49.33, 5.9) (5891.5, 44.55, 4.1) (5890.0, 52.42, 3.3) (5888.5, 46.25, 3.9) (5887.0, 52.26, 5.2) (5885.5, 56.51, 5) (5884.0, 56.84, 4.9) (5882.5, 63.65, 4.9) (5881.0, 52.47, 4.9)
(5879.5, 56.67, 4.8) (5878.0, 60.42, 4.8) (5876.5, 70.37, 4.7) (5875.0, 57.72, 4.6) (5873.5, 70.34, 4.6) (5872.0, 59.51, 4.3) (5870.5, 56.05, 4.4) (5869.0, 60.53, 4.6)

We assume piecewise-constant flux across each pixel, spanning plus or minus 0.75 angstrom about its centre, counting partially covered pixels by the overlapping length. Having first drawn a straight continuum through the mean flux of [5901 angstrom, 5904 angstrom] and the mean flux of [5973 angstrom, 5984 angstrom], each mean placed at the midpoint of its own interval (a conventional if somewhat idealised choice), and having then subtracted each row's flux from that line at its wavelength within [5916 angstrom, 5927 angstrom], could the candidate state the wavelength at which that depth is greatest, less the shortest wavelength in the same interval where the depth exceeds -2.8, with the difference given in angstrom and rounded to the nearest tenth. 7.5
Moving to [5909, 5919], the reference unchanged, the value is 3.0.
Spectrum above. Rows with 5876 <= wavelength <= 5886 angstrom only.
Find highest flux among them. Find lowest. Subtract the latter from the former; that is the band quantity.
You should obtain 18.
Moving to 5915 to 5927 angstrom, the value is 9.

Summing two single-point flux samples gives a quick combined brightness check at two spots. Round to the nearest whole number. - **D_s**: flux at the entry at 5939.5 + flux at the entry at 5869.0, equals 121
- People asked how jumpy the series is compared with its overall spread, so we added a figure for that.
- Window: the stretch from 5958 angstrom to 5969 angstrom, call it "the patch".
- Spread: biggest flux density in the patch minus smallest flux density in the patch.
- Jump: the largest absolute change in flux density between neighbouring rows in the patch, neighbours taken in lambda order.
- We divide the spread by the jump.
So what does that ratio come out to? 1.0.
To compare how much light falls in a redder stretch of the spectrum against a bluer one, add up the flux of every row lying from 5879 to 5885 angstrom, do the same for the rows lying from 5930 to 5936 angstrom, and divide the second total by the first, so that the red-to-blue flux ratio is 1.00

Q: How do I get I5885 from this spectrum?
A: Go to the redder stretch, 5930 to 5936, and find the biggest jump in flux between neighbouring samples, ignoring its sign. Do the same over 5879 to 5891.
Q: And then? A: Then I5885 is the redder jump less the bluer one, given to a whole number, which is -7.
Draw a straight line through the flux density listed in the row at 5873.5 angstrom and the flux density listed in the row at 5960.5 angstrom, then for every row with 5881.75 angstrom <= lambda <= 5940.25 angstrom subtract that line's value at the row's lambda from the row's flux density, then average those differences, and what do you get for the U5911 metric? -9.8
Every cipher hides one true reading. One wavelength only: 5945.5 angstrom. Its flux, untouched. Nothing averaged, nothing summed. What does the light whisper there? 56.6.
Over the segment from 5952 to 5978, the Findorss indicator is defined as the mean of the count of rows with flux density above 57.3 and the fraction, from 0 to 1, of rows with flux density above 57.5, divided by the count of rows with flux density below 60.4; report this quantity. 1.1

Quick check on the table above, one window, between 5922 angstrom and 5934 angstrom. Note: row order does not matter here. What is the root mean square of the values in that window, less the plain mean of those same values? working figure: 0.0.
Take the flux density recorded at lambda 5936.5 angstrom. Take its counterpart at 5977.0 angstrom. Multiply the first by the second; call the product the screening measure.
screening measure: 3582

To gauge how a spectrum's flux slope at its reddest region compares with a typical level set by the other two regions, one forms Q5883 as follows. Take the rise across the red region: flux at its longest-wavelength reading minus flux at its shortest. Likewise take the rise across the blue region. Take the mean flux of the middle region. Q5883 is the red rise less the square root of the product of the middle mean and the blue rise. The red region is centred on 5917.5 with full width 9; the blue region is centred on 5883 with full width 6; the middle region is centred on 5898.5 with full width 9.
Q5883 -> -15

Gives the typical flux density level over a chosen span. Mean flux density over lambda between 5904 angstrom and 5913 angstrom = 59.0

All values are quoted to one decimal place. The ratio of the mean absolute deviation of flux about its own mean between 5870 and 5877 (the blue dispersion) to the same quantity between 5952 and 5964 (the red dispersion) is 1.0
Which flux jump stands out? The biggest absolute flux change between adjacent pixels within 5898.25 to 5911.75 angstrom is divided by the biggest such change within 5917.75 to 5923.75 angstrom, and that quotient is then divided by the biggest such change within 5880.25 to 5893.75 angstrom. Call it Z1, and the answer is 0.07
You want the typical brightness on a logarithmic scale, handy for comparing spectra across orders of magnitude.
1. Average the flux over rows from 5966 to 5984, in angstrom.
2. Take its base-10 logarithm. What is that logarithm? 1.77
